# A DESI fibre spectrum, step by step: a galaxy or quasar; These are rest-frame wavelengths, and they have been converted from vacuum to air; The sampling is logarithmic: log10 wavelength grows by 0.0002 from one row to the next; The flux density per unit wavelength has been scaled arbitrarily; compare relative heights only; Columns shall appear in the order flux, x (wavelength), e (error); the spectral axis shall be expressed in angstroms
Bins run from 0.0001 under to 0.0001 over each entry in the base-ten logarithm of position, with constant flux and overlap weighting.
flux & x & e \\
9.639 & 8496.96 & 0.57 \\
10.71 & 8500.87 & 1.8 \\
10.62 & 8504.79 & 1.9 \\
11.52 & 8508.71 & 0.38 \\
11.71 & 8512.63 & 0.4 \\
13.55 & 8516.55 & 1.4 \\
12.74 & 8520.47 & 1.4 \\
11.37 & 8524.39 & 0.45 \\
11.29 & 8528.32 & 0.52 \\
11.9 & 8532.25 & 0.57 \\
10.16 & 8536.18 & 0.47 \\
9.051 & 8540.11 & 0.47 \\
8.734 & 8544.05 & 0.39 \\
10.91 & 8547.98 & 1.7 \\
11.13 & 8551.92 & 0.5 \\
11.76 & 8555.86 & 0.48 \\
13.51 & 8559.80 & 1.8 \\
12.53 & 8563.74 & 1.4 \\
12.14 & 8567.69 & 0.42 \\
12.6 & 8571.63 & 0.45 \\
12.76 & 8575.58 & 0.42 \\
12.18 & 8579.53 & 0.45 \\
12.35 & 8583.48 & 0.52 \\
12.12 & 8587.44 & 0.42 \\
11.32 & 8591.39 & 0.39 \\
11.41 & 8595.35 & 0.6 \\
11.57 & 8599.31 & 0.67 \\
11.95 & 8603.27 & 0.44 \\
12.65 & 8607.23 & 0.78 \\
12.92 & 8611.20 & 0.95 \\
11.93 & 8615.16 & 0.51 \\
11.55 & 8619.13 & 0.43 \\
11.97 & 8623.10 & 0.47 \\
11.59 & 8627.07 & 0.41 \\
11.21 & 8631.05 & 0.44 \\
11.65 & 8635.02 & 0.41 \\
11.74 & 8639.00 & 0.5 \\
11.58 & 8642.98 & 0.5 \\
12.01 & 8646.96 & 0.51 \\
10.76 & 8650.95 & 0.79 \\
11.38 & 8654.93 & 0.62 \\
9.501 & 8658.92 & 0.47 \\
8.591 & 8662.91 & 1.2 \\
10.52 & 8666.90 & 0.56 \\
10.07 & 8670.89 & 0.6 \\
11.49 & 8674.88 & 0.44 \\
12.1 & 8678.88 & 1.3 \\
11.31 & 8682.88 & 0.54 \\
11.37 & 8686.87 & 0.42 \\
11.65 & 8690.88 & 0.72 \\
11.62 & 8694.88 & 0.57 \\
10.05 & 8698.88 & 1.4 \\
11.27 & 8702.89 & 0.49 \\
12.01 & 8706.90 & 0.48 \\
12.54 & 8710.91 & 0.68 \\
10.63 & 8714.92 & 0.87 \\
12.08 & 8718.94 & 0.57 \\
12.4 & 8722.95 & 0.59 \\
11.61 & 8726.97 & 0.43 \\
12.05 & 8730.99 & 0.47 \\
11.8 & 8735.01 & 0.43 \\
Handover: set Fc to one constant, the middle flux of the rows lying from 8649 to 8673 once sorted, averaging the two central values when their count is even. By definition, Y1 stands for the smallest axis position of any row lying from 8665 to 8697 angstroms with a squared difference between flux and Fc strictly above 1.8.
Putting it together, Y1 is 8678.88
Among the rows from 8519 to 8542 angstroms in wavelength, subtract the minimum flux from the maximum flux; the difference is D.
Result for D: 3.69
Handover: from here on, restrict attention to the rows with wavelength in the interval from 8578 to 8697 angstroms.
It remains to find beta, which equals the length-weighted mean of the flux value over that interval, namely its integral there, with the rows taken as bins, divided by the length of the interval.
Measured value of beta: 11.5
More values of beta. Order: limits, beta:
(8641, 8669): 10.6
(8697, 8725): 11.6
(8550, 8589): 12.3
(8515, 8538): 11.8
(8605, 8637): 11.9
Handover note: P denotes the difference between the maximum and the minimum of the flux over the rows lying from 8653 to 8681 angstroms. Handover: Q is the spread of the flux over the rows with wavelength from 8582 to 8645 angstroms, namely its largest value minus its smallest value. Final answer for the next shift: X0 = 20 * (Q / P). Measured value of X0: 10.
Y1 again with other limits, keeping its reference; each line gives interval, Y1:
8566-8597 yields 8567.69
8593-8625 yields 8603.27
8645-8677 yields 8646.96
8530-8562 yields 8532.25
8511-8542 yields 8512.63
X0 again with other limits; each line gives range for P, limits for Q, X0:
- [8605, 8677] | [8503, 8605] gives 22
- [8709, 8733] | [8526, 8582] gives 50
